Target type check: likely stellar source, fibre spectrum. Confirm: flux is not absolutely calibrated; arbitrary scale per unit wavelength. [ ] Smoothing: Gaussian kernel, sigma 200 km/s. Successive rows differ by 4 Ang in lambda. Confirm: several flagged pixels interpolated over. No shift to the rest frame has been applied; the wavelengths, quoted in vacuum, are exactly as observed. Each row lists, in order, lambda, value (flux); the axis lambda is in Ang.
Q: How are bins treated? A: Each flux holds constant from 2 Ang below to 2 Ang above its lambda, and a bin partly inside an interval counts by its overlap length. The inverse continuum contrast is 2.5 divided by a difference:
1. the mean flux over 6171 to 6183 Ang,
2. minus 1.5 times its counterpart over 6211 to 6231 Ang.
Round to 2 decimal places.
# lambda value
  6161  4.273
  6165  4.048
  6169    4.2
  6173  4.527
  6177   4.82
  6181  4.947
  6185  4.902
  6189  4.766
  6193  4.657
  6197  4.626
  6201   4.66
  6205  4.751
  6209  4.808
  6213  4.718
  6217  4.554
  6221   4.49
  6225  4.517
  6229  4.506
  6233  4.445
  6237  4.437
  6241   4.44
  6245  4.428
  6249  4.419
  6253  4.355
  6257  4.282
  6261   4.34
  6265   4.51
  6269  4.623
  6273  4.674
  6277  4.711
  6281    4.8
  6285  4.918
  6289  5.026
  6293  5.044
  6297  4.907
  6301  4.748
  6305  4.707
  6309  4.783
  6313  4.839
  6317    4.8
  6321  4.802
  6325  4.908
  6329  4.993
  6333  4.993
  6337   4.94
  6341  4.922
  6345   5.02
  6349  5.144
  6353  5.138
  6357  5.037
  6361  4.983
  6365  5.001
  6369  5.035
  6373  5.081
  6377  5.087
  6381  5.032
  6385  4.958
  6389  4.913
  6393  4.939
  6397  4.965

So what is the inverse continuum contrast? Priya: -1.21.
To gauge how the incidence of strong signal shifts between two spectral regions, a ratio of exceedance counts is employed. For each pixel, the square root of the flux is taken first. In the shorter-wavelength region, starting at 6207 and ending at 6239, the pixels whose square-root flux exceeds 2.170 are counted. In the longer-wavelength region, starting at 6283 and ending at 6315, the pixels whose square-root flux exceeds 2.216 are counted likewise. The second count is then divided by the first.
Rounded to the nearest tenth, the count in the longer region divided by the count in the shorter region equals 1.5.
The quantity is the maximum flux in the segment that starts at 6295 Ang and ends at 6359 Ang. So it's 5.144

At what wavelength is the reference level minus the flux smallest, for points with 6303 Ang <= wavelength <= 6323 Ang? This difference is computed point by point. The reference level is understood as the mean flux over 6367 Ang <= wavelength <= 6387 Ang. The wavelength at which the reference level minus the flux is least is 6313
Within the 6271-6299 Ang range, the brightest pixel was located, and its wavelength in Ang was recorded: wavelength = 6293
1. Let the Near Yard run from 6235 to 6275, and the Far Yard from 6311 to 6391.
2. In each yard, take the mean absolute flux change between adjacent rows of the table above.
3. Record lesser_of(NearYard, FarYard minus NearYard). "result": -0.011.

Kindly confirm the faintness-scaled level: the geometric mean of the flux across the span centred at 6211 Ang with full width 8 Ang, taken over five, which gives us 0.95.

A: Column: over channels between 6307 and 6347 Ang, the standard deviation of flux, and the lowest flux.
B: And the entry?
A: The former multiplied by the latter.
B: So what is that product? 0.4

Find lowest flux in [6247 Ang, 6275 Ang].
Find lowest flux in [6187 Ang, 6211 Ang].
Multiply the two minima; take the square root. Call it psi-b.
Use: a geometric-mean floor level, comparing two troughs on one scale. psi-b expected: 4.45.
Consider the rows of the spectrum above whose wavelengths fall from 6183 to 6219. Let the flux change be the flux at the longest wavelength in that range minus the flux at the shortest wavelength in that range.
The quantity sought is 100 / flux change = -287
